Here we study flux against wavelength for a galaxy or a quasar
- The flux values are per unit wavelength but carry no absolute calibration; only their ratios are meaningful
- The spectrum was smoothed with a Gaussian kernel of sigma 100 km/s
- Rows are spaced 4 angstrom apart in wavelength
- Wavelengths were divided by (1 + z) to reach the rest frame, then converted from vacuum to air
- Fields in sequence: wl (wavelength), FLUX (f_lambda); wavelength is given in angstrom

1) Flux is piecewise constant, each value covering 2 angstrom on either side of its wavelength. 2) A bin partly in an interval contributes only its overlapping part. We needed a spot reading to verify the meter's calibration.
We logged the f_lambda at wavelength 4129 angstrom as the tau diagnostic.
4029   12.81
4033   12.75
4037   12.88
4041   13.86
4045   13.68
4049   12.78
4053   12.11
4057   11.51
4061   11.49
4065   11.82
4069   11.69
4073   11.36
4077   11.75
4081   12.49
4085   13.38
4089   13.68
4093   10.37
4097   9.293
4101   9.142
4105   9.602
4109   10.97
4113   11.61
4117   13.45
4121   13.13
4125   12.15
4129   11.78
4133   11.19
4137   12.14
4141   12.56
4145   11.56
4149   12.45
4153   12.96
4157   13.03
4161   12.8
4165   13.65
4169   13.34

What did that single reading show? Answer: 11.78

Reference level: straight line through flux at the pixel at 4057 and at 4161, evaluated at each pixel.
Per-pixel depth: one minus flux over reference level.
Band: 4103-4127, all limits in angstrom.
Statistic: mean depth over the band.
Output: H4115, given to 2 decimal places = 0.03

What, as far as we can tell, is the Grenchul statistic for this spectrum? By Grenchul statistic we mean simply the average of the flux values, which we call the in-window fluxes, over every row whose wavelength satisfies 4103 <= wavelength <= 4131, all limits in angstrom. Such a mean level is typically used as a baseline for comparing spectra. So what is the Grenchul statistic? 11.8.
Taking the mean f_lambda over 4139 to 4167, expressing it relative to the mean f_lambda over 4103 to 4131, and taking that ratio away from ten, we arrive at 8.92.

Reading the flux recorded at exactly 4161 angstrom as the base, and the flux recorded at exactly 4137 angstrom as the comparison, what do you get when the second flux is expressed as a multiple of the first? 0.95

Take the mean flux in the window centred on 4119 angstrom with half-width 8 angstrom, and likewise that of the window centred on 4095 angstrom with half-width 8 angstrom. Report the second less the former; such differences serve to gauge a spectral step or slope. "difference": -2.0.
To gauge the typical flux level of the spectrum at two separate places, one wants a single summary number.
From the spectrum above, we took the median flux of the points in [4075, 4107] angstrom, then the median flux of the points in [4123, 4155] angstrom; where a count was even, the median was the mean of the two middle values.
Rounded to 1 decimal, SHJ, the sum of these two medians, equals 23.2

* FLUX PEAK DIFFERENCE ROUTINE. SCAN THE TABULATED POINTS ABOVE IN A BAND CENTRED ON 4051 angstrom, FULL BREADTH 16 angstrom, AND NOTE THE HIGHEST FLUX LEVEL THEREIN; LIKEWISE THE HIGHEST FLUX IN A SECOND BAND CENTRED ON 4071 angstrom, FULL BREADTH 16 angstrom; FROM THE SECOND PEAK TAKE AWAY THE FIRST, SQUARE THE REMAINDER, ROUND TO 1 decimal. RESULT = 3.5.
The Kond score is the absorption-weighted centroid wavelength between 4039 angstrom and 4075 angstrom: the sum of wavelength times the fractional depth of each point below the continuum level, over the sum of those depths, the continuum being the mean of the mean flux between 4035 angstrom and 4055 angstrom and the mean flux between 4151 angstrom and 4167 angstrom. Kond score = 4066.9 angstrom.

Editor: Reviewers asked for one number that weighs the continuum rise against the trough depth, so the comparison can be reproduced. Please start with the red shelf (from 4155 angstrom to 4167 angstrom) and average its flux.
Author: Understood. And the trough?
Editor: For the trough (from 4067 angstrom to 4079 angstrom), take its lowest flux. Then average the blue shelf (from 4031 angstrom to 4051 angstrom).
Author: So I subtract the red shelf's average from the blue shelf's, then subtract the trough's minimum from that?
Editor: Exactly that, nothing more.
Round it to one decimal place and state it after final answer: -11.3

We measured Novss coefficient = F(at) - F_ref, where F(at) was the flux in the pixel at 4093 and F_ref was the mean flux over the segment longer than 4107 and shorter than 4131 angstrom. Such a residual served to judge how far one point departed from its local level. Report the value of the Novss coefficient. -1.8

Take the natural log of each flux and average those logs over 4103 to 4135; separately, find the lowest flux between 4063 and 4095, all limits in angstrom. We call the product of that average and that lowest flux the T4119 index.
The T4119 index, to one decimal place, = 25.5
